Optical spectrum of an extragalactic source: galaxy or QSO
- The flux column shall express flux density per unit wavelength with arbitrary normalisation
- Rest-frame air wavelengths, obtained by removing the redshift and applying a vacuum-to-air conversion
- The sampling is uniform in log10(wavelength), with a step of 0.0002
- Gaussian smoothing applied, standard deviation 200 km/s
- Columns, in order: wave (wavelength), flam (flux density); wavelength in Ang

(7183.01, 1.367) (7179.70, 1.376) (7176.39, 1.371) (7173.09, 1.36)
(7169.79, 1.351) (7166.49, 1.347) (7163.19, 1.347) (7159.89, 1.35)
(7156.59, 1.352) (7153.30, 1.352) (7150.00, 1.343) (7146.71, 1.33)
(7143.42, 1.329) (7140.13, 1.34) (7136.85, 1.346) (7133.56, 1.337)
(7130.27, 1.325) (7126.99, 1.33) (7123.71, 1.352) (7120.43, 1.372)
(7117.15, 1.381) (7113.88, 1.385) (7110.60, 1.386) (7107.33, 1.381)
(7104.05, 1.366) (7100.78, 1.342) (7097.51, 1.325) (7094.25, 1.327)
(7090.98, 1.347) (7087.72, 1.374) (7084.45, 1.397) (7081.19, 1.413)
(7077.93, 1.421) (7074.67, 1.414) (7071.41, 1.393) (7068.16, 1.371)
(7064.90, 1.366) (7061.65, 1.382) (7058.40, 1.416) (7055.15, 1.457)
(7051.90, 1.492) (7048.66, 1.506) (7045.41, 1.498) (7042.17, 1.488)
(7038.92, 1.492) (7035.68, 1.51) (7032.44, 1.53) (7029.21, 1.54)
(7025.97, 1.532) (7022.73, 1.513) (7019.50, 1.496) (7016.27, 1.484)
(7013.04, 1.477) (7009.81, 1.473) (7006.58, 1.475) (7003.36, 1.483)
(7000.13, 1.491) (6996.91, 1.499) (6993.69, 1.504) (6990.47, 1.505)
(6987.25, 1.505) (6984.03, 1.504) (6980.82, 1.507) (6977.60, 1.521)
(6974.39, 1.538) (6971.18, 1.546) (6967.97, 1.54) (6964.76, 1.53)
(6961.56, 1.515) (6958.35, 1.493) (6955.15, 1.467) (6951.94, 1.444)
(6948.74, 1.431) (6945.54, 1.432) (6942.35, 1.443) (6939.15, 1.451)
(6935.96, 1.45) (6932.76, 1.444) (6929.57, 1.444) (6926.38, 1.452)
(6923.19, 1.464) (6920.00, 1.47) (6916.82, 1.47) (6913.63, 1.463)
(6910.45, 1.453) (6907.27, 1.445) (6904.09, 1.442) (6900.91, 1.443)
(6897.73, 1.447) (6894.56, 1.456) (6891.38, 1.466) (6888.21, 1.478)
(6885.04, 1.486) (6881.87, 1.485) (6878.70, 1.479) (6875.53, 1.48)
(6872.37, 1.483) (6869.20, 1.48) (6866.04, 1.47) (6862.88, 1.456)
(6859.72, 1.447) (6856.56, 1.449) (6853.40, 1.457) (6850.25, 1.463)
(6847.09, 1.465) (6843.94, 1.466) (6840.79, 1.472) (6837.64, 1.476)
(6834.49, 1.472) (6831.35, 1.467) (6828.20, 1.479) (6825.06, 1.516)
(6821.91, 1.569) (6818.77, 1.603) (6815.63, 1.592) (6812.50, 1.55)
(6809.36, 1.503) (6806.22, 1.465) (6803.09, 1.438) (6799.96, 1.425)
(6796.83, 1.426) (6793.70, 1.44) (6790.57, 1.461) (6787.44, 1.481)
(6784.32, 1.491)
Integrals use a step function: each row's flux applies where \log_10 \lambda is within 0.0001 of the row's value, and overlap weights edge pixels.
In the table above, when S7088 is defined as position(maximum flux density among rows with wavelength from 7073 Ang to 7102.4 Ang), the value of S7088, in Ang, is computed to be 7077.93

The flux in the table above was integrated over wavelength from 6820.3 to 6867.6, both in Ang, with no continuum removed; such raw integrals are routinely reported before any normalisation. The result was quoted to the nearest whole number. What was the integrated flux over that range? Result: 70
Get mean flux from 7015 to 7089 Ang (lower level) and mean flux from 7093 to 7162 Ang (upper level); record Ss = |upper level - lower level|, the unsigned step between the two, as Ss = 0.11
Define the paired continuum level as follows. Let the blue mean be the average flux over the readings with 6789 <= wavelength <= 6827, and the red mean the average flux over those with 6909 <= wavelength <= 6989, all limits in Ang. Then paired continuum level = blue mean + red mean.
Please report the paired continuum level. 2.98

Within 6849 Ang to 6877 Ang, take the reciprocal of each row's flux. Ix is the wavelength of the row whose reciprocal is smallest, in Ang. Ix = 6872.37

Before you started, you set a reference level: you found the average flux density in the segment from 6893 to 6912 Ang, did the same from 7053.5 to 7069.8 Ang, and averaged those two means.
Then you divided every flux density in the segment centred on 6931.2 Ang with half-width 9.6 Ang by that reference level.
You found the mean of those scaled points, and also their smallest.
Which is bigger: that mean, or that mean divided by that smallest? 1.02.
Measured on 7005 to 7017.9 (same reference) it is 1.04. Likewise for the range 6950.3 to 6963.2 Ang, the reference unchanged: 1.04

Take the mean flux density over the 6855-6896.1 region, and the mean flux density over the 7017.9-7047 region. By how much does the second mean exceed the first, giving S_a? 0.041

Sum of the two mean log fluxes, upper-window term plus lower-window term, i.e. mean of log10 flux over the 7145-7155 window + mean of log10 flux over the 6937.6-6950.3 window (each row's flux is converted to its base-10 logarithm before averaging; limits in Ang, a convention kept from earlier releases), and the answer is 0.286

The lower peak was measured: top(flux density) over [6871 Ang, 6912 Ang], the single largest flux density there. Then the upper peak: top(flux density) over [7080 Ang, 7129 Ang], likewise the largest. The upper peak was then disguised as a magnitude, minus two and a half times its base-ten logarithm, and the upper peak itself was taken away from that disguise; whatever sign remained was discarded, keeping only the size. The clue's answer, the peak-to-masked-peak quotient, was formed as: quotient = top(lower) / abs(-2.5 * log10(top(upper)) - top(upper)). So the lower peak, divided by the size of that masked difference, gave 0.83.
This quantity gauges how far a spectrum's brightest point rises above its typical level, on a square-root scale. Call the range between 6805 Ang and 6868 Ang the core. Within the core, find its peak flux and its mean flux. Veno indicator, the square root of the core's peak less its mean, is 0.33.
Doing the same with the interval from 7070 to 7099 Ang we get 0.20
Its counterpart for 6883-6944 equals 0.17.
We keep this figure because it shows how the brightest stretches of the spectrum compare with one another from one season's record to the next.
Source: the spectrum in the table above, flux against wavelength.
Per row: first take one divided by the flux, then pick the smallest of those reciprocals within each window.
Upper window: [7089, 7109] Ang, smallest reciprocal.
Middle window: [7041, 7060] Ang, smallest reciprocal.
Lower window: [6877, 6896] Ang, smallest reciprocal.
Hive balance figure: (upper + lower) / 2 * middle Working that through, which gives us 0.464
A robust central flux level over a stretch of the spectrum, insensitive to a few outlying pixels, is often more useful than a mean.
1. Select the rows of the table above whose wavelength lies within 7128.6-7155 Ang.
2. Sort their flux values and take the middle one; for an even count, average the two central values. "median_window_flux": 1.34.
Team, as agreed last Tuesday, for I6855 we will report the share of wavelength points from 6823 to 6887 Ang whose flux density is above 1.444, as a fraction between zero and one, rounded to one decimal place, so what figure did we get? 1.0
